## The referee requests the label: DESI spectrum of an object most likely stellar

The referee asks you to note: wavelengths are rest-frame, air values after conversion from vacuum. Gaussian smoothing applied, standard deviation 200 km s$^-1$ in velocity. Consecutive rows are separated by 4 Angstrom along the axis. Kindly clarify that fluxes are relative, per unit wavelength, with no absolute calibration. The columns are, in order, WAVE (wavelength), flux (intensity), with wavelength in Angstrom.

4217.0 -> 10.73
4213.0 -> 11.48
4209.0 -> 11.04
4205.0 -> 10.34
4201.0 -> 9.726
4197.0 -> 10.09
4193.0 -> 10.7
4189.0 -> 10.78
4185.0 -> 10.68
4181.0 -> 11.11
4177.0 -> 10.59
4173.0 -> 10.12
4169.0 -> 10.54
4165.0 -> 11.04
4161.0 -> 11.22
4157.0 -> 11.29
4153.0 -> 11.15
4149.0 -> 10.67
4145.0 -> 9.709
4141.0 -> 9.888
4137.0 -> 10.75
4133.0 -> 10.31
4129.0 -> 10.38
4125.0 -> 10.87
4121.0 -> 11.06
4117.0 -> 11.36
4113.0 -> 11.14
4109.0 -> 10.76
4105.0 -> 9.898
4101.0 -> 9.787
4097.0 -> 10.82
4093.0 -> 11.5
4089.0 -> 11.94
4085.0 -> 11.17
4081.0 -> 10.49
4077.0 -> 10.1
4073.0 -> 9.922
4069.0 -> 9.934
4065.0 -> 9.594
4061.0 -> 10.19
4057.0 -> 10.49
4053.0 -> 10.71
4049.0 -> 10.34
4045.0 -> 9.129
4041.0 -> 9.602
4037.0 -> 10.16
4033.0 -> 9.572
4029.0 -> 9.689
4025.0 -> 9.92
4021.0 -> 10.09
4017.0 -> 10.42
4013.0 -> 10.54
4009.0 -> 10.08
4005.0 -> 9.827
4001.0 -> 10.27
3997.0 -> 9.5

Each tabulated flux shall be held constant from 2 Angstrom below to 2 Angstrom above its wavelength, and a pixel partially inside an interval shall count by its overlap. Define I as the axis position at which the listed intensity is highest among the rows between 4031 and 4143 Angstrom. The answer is 4089.0 Angstrom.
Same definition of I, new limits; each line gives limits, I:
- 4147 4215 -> 4213.0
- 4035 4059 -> 4053.0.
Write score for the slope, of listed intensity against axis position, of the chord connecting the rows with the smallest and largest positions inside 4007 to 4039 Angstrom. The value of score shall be 0.00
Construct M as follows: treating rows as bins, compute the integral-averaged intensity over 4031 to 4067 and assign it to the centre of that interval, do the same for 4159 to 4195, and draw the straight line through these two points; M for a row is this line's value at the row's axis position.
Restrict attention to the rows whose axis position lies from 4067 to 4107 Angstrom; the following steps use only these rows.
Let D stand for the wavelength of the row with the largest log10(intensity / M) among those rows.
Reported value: 4089.0 Angstrom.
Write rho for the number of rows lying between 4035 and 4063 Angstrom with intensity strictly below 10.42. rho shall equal 5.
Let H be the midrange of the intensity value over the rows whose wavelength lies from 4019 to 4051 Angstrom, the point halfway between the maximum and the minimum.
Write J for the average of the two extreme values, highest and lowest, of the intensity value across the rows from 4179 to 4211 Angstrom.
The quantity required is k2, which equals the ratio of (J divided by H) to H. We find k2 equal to 0.110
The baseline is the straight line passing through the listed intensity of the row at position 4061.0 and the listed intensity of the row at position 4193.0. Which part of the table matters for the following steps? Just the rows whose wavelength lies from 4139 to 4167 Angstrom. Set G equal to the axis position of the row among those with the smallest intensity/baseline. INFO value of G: 4145.0 Angstrom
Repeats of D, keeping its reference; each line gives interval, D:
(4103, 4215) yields 4117.0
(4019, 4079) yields 4053.0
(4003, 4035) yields 4013.0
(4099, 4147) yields 4117.0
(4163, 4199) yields 4165.0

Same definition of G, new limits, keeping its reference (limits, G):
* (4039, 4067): 4045.0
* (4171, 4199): 4197.0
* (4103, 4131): 4105.0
